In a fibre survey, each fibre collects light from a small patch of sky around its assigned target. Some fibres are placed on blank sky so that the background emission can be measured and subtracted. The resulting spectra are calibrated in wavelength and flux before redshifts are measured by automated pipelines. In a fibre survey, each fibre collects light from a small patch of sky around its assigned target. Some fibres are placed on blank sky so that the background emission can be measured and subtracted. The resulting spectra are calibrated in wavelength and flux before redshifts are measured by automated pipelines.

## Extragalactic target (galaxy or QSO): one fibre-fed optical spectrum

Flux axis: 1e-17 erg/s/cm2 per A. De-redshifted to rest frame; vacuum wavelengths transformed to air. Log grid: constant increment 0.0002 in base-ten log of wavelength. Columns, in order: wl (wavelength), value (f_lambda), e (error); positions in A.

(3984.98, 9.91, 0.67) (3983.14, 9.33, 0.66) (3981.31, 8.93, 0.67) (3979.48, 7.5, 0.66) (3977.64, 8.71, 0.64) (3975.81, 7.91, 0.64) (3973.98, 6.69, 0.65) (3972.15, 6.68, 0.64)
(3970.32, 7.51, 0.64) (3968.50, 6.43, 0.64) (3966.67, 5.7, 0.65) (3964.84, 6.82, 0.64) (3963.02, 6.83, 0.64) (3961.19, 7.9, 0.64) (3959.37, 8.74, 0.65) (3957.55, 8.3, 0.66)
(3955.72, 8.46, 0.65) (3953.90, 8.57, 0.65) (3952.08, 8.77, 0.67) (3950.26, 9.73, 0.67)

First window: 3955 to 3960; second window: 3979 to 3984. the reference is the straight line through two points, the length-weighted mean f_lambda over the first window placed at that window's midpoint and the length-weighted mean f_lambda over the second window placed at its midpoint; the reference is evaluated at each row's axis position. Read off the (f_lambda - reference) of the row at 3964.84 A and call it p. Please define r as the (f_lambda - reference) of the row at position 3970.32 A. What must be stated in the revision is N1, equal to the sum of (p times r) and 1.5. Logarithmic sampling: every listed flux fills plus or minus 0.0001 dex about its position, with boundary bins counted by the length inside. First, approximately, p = -1.7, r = -1.1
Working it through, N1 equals 3.4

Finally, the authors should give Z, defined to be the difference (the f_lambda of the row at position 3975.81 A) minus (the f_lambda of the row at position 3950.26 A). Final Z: -1.8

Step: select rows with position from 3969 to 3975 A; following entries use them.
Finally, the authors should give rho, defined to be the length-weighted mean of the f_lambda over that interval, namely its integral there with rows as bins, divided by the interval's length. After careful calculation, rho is 6.9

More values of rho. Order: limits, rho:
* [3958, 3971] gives 7.2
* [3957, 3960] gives 8.5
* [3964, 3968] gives 6.3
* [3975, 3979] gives 8.2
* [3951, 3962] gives 8.5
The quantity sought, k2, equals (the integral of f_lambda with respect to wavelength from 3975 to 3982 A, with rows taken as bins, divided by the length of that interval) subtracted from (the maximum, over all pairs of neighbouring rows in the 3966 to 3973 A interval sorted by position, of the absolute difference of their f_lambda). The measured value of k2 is -7.16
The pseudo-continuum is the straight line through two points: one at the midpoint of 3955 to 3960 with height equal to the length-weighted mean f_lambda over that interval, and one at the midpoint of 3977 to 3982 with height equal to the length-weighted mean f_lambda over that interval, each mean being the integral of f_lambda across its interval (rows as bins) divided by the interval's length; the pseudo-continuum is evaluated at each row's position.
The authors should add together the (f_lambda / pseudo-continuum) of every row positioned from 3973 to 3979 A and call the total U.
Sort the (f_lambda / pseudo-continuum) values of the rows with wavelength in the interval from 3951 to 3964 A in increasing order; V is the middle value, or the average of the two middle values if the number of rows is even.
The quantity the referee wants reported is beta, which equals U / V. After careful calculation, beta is 2.8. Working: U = 2.8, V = 1.00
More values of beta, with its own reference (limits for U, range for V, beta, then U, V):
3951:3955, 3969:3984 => 2.2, 2.0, 0.92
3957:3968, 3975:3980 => 5.5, 5.2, 0.95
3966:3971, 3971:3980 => 2.6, 2.3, 0.90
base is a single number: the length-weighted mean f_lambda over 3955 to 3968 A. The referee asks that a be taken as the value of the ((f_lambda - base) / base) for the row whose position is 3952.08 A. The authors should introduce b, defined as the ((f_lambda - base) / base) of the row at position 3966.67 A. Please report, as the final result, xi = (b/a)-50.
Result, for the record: -51.4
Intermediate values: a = 0.172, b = -0.24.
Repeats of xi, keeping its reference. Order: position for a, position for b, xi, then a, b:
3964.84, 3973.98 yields -48.8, -0.088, -0.11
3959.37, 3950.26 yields -48.2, 0.168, 0.30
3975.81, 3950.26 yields -44.8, 0.057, 0.30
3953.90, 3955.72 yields -49.1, 0.145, 0.13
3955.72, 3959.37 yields -48.7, 0.131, 0.17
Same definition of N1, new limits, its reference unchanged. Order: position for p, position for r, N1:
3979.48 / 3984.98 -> 0.1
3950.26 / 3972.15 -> -1.0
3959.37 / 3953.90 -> 1.5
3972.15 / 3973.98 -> 5.2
